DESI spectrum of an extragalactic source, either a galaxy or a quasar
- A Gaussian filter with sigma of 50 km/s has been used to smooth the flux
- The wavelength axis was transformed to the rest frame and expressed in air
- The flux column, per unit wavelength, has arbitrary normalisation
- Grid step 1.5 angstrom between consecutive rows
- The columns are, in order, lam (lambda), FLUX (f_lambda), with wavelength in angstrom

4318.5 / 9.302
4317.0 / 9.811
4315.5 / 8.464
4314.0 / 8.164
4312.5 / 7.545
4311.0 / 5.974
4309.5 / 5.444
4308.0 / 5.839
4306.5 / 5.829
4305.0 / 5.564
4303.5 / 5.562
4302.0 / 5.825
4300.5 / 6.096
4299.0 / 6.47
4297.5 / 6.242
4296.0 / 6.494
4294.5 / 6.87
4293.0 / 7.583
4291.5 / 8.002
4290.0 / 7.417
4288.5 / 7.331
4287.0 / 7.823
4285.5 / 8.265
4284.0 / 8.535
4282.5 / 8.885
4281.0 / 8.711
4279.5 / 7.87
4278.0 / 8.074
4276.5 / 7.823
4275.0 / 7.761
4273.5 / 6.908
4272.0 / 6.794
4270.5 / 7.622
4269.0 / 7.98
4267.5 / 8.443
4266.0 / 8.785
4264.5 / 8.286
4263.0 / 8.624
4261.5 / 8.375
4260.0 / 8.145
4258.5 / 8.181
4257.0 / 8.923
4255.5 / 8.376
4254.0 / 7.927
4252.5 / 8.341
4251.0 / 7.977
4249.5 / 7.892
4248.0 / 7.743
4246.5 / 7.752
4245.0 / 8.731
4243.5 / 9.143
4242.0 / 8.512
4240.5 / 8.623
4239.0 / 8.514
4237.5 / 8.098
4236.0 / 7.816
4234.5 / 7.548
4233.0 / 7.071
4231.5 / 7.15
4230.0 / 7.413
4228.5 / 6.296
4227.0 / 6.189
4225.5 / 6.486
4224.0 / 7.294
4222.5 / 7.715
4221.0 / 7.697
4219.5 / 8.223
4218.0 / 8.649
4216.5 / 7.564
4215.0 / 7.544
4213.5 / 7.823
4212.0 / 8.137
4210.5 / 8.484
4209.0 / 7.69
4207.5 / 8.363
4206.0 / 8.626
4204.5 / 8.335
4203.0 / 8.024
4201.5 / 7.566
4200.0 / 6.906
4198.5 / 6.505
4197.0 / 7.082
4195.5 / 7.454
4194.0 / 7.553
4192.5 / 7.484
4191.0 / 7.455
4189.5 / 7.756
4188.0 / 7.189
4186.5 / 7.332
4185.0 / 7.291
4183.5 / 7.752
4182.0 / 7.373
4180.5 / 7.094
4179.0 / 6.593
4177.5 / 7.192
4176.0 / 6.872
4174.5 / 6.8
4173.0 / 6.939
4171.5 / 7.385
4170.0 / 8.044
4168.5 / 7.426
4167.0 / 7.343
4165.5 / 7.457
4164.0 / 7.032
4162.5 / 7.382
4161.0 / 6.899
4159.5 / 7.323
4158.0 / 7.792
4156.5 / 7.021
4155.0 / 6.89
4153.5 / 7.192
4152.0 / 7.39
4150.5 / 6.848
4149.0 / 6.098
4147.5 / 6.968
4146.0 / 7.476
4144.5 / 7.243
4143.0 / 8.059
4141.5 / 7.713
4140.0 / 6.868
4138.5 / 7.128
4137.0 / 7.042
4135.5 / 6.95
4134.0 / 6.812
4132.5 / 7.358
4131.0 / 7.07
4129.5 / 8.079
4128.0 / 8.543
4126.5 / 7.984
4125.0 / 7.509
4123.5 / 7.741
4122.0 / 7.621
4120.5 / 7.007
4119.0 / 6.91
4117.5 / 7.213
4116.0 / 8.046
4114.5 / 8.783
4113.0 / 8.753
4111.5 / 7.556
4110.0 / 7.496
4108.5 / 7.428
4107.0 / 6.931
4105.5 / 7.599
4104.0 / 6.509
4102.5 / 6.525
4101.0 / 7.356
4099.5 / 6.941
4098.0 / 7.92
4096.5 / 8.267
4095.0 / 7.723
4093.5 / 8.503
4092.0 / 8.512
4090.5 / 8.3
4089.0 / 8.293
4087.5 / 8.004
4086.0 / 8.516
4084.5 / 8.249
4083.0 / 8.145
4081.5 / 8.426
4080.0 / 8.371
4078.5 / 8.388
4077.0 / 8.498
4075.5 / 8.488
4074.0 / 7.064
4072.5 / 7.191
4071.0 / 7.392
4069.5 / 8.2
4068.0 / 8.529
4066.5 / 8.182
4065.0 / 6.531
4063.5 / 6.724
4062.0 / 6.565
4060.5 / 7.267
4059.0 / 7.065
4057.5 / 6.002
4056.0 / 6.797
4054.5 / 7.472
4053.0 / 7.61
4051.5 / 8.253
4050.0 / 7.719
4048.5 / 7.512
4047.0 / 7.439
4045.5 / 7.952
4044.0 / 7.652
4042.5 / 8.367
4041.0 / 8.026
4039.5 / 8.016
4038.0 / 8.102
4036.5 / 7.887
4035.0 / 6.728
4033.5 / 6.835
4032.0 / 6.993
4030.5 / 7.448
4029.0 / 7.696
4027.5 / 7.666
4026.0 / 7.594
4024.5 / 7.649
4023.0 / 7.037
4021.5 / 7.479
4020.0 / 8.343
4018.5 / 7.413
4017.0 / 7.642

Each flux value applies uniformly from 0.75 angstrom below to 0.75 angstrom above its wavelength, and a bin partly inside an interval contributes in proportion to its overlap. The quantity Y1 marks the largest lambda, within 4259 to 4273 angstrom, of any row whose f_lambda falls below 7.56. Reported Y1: 4272.0 angstrom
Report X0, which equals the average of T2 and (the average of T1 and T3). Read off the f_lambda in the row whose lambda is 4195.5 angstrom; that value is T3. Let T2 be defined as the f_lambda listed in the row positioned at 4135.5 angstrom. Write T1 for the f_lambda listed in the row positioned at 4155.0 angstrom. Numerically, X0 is 7.06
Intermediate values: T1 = 6.89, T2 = 6.95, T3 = 7.454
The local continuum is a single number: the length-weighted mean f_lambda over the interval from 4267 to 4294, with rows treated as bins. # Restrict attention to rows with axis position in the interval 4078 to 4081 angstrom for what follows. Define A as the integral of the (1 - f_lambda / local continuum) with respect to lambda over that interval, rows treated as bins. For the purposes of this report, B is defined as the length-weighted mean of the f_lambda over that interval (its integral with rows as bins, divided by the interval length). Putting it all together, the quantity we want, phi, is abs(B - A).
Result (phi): 8.6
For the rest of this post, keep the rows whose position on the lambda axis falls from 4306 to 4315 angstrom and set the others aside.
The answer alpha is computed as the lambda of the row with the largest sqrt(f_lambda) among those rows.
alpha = 4314.0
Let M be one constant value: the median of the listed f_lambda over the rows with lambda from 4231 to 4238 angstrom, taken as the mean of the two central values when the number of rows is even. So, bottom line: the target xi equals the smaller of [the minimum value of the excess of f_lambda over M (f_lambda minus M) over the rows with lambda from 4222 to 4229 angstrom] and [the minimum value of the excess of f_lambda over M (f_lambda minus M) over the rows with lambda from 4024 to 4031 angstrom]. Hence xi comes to -1.4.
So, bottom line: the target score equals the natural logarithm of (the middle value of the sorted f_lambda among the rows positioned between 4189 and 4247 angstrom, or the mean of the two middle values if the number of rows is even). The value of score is 2.04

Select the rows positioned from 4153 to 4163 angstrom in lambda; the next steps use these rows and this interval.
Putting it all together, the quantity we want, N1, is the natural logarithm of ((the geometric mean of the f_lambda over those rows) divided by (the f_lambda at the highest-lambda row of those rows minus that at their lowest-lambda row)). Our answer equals 3.6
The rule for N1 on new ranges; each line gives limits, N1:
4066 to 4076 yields 3.2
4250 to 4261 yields 3.9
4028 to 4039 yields 2.9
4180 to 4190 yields 2.4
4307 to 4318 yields 0.6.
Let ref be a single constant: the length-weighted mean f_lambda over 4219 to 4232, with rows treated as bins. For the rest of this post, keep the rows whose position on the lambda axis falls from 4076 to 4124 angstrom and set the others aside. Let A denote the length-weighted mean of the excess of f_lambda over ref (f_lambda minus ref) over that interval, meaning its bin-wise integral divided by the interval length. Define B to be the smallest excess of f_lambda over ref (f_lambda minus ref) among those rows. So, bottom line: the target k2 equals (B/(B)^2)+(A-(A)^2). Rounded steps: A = 0.7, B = -0.6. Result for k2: -1.4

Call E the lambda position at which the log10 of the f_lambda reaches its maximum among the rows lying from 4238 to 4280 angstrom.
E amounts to 4243.5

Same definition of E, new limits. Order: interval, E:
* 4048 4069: 4068.0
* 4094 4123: 4114.5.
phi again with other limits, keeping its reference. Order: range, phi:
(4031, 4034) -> 6.6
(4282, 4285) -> 9.0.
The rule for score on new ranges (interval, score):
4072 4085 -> 2.12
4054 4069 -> 1.94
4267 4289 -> 2.06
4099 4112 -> 2.00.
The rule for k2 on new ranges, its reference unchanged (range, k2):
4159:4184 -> -1.7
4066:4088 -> -12.7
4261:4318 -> -0.4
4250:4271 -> 1.9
